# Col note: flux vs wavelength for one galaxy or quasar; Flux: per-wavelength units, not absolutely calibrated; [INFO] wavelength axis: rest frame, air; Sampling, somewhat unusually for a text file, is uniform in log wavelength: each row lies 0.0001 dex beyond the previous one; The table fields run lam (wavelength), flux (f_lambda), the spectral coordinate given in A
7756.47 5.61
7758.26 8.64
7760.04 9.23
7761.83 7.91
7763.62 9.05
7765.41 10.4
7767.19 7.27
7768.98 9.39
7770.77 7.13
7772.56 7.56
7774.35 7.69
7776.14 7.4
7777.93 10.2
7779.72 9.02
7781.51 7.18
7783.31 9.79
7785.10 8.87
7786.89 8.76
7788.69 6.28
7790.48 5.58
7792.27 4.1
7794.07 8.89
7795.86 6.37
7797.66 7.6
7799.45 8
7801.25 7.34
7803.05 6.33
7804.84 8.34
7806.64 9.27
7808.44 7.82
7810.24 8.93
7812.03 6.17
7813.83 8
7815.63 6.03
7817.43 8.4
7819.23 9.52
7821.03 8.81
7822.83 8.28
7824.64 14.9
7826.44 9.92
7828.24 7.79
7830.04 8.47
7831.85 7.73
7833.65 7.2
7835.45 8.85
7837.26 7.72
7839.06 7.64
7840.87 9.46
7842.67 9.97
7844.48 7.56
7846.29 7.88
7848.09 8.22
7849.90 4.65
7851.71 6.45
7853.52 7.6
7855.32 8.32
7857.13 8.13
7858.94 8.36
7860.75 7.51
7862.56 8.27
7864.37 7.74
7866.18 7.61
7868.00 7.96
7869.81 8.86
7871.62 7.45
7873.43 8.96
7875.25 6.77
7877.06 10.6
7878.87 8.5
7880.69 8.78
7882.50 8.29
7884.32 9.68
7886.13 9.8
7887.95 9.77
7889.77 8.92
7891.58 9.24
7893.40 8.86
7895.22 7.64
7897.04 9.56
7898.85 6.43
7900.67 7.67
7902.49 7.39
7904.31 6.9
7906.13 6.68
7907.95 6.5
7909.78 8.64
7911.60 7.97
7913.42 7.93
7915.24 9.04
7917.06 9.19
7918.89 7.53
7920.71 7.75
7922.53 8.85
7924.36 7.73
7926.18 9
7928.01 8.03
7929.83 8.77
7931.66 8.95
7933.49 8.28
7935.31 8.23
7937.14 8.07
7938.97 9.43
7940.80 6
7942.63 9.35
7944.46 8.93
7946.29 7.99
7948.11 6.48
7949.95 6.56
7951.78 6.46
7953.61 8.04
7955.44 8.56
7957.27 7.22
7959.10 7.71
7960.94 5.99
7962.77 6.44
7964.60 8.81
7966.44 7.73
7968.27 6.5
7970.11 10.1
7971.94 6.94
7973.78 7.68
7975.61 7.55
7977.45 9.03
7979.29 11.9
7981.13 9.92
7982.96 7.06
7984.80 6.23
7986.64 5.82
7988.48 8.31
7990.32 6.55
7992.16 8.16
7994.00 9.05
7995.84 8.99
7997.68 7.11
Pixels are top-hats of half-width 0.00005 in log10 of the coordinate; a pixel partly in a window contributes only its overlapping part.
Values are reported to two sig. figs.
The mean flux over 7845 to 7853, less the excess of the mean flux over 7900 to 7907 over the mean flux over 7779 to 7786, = 8.4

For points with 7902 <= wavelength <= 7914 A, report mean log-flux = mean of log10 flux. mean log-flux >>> 0.87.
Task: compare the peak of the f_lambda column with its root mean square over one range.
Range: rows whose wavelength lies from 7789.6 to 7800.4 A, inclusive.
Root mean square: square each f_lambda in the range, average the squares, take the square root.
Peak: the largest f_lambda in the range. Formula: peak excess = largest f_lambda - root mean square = 1.9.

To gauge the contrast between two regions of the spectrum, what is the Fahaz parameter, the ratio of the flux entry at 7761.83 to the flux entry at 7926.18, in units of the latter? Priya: 0.88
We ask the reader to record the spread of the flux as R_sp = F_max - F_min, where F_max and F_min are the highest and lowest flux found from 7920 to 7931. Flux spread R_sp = 1.3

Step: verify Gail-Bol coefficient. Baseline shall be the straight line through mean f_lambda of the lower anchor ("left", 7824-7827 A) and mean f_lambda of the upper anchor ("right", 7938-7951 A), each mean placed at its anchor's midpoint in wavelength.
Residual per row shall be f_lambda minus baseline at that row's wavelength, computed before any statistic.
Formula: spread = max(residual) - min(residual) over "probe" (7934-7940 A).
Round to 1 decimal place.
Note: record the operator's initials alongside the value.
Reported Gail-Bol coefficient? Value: 1.4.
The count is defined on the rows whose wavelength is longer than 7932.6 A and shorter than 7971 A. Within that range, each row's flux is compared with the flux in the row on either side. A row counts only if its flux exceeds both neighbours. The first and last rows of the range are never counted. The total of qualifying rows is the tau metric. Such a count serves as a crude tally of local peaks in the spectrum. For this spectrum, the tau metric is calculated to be 6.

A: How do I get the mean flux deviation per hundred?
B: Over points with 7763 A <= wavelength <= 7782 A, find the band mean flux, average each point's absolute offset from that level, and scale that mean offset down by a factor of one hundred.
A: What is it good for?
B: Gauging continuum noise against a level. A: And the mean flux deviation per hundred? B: 0.011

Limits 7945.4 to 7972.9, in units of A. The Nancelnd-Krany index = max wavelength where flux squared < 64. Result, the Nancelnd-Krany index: 7971.94 A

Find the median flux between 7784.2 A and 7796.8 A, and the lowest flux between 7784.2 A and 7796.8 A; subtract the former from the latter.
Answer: -2.3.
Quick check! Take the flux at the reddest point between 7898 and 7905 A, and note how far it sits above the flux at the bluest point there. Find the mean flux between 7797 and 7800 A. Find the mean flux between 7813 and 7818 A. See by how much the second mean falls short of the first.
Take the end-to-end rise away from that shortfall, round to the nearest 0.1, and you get -0.1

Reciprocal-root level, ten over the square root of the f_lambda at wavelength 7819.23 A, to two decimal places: 3.24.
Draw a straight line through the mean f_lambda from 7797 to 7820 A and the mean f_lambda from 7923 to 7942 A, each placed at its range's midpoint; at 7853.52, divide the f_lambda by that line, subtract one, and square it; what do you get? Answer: 0.0023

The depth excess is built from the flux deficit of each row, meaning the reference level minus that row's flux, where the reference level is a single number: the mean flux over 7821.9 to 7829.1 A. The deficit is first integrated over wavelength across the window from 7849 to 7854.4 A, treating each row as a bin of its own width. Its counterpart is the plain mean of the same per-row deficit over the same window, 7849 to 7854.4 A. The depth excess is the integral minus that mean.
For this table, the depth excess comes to 18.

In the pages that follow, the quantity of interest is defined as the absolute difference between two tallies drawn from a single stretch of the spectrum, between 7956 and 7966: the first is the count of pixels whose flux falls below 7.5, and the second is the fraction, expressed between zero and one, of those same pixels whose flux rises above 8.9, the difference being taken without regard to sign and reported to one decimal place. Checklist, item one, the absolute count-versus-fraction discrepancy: 3.0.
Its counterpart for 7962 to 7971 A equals 1.8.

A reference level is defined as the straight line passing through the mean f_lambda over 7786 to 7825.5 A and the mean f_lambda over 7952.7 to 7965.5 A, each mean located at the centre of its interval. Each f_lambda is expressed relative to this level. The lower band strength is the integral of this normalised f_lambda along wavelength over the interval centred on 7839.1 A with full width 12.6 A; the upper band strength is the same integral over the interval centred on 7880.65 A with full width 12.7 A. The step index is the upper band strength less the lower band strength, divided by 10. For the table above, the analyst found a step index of 0.12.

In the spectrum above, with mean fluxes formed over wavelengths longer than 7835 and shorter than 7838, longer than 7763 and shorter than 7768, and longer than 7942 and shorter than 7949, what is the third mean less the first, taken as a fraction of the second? 0.0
